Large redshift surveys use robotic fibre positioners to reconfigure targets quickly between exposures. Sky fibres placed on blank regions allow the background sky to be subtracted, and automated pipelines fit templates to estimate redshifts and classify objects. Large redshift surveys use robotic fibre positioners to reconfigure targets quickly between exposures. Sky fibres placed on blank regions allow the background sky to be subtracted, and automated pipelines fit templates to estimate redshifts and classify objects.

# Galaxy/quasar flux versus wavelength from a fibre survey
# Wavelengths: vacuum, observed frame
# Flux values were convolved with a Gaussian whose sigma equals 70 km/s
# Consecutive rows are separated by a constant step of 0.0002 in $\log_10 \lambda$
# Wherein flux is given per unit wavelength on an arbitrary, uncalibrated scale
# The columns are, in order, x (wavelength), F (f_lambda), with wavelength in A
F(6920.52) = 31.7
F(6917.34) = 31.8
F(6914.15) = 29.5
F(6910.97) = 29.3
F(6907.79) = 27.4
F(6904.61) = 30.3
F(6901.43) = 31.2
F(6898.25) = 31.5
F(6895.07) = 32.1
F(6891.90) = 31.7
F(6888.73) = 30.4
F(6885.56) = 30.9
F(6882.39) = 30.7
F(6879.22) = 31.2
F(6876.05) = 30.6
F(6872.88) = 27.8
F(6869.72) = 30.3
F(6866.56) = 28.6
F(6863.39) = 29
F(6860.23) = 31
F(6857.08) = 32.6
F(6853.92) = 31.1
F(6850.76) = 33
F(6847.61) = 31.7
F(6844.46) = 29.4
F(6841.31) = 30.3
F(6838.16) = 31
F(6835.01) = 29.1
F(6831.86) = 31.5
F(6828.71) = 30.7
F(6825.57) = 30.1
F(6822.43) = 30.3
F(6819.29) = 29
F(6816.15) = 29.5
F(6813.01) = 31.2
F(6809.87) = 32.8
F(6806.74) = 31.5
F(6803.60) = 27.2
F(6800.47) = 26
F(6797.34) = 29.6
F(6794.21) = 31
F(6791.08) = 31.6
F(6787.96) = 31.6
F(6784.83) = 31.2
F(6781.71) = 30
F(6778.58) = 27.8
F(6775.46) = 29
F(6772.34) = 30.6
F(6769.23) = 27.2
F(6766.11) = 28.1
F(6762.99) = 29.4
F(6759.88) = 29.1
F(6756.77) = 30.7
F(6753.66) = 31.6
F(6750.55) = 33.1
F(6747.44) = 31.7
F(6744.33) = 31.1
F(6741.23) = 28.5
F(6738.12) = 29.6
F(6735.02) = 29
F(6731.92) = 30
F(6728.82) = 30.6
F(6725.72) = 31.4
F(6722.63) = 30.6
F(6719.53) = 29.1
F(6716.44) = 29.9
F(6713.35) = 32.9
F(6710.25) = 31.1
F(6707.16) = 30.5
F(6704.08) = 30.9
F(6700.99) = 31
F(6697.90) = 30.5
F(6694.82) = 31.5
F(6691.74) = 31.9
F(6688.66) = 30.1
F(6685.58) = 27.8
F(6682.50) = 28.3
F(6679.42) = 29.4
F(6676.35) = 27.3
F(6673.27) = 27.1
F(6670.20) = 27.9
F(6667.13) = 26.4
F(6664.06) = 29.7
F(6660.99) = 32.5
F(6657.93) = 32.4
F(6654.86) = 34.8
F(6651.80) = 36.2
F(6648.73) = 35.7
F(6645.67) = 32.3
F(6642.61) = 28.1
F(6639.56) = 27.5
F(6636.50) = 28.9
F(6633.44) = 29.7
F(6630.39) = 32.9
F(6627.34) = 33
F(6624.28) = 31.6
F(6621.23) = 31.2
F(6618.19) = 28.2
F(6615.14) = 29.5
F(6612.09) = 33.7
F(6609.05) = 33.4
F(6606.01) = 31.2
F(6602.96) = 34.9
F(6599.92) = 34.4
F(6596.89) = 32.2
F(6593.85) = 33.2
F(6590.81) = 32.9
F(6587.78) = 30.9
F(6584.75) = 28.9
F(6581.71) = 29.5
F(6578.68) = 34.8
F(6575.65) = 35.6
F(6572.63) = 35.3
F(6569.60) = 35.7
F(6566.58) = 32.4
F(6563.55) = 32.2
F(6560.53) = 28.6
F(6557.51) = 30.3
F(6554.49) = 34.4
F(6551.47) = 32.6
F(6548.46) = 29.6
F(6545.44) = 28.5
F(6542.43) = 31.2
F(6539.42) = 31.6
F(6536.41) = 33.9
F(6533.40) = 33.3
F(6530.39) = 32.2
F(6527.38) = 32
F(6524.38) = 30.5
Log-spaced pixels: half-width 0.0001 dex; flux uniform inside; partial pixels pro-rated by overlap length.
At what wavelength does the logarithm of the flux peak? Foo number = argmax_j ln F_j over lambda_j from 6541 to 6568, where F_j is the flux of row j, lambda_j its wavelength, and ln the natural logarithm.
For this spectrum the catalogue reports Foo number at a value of 6554.49 A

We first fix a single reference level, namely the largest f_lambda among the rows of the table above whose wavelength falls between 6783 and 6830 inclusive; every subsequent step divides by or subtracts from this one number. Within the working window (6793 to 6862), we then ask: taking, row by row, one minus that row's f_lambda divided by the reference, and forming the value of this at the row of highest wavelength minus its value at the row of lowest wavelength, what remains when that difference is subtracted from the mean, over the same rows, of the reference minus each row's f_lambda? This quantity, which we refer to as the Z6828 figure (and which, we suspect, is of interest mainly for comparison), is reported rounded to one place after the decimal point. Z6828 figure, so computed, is 2.4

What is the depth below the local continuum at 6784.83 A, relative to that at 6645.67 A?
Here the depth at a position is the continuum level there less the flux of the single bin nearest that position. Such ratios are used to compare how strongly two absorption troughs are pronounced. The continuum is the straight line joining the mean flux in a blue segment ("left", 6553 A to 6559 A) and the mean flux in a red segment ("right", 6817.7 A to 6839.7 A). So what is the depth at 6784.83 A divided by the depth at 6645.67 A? 1.0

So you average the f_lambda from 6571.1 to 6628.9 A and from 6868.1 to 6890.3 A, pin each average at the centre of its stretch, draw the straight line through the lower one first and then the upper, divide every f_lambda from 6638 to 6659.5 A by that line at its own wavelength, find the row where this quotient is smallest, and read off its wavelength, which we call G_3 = 6639.56 A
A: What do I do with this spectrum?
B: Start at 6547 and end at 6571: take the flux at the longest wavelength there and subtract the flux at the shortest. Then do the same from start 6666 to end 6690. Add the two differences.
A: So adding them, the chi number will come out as 10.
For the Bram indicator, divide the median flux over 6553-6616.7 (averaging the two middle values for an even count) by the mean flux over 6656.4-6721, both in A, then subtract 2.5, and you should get -1.40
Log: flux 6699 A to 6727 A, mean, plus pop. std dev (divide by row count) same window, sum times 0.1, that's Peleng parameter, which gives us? 3.18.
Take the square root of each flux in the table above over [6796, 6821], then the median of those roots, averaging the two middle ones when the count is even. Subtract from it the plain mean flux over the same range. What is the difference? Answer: -24.2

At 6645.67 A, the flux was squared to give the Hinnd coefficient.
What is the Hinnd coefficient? 1043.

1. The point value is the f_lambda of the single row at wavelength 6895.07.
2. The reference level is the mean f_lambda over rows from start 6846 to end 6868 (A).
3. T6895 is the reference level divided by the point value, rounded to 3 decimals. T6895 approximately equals 0.966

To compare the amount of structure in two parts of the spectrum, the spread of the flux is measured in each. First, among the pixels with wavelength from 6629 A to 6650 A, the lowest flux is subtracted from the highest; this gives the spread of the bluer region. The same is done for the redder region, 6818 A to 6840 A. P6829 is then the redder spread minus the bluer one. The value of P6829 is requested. -5.7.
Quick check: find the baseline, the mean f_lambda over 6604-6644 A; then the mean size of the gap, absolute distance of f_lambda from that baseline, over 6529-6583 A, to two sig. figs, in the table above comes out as 2.4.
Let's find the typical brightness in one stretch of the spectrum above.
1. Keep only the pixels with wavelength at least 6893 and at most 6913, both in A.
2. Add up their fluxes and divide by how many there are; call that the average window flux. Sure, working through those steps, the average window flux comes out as 30.3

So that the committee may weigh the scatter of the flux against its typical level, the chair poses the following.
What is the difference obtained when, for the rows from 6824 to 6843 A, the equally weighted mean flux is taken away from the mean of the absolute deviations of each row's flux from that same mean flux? -29.8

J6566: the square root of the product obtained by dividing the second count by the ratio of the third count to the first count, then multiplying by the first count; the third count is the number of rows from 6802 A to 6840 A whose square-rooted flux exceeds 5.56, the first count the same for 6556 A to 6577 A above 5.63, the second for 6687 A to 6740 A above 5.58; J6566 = 4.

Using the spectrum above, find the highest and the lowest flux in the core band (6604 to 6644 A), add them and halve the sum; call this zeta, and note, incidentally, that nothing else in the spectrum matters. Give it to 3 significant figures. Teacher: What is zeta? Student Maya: 30.6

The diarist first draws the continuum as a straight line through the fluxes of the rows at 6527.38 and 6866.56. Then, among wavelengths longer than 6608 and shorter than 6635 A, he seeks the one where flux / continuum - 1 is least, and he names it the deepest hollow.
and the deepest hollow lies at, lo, 6618.19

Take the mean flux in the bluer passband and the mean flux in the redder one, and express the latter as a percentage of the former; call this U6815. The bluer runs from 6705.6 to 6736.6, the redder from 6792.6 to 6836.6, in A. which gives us 98.2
